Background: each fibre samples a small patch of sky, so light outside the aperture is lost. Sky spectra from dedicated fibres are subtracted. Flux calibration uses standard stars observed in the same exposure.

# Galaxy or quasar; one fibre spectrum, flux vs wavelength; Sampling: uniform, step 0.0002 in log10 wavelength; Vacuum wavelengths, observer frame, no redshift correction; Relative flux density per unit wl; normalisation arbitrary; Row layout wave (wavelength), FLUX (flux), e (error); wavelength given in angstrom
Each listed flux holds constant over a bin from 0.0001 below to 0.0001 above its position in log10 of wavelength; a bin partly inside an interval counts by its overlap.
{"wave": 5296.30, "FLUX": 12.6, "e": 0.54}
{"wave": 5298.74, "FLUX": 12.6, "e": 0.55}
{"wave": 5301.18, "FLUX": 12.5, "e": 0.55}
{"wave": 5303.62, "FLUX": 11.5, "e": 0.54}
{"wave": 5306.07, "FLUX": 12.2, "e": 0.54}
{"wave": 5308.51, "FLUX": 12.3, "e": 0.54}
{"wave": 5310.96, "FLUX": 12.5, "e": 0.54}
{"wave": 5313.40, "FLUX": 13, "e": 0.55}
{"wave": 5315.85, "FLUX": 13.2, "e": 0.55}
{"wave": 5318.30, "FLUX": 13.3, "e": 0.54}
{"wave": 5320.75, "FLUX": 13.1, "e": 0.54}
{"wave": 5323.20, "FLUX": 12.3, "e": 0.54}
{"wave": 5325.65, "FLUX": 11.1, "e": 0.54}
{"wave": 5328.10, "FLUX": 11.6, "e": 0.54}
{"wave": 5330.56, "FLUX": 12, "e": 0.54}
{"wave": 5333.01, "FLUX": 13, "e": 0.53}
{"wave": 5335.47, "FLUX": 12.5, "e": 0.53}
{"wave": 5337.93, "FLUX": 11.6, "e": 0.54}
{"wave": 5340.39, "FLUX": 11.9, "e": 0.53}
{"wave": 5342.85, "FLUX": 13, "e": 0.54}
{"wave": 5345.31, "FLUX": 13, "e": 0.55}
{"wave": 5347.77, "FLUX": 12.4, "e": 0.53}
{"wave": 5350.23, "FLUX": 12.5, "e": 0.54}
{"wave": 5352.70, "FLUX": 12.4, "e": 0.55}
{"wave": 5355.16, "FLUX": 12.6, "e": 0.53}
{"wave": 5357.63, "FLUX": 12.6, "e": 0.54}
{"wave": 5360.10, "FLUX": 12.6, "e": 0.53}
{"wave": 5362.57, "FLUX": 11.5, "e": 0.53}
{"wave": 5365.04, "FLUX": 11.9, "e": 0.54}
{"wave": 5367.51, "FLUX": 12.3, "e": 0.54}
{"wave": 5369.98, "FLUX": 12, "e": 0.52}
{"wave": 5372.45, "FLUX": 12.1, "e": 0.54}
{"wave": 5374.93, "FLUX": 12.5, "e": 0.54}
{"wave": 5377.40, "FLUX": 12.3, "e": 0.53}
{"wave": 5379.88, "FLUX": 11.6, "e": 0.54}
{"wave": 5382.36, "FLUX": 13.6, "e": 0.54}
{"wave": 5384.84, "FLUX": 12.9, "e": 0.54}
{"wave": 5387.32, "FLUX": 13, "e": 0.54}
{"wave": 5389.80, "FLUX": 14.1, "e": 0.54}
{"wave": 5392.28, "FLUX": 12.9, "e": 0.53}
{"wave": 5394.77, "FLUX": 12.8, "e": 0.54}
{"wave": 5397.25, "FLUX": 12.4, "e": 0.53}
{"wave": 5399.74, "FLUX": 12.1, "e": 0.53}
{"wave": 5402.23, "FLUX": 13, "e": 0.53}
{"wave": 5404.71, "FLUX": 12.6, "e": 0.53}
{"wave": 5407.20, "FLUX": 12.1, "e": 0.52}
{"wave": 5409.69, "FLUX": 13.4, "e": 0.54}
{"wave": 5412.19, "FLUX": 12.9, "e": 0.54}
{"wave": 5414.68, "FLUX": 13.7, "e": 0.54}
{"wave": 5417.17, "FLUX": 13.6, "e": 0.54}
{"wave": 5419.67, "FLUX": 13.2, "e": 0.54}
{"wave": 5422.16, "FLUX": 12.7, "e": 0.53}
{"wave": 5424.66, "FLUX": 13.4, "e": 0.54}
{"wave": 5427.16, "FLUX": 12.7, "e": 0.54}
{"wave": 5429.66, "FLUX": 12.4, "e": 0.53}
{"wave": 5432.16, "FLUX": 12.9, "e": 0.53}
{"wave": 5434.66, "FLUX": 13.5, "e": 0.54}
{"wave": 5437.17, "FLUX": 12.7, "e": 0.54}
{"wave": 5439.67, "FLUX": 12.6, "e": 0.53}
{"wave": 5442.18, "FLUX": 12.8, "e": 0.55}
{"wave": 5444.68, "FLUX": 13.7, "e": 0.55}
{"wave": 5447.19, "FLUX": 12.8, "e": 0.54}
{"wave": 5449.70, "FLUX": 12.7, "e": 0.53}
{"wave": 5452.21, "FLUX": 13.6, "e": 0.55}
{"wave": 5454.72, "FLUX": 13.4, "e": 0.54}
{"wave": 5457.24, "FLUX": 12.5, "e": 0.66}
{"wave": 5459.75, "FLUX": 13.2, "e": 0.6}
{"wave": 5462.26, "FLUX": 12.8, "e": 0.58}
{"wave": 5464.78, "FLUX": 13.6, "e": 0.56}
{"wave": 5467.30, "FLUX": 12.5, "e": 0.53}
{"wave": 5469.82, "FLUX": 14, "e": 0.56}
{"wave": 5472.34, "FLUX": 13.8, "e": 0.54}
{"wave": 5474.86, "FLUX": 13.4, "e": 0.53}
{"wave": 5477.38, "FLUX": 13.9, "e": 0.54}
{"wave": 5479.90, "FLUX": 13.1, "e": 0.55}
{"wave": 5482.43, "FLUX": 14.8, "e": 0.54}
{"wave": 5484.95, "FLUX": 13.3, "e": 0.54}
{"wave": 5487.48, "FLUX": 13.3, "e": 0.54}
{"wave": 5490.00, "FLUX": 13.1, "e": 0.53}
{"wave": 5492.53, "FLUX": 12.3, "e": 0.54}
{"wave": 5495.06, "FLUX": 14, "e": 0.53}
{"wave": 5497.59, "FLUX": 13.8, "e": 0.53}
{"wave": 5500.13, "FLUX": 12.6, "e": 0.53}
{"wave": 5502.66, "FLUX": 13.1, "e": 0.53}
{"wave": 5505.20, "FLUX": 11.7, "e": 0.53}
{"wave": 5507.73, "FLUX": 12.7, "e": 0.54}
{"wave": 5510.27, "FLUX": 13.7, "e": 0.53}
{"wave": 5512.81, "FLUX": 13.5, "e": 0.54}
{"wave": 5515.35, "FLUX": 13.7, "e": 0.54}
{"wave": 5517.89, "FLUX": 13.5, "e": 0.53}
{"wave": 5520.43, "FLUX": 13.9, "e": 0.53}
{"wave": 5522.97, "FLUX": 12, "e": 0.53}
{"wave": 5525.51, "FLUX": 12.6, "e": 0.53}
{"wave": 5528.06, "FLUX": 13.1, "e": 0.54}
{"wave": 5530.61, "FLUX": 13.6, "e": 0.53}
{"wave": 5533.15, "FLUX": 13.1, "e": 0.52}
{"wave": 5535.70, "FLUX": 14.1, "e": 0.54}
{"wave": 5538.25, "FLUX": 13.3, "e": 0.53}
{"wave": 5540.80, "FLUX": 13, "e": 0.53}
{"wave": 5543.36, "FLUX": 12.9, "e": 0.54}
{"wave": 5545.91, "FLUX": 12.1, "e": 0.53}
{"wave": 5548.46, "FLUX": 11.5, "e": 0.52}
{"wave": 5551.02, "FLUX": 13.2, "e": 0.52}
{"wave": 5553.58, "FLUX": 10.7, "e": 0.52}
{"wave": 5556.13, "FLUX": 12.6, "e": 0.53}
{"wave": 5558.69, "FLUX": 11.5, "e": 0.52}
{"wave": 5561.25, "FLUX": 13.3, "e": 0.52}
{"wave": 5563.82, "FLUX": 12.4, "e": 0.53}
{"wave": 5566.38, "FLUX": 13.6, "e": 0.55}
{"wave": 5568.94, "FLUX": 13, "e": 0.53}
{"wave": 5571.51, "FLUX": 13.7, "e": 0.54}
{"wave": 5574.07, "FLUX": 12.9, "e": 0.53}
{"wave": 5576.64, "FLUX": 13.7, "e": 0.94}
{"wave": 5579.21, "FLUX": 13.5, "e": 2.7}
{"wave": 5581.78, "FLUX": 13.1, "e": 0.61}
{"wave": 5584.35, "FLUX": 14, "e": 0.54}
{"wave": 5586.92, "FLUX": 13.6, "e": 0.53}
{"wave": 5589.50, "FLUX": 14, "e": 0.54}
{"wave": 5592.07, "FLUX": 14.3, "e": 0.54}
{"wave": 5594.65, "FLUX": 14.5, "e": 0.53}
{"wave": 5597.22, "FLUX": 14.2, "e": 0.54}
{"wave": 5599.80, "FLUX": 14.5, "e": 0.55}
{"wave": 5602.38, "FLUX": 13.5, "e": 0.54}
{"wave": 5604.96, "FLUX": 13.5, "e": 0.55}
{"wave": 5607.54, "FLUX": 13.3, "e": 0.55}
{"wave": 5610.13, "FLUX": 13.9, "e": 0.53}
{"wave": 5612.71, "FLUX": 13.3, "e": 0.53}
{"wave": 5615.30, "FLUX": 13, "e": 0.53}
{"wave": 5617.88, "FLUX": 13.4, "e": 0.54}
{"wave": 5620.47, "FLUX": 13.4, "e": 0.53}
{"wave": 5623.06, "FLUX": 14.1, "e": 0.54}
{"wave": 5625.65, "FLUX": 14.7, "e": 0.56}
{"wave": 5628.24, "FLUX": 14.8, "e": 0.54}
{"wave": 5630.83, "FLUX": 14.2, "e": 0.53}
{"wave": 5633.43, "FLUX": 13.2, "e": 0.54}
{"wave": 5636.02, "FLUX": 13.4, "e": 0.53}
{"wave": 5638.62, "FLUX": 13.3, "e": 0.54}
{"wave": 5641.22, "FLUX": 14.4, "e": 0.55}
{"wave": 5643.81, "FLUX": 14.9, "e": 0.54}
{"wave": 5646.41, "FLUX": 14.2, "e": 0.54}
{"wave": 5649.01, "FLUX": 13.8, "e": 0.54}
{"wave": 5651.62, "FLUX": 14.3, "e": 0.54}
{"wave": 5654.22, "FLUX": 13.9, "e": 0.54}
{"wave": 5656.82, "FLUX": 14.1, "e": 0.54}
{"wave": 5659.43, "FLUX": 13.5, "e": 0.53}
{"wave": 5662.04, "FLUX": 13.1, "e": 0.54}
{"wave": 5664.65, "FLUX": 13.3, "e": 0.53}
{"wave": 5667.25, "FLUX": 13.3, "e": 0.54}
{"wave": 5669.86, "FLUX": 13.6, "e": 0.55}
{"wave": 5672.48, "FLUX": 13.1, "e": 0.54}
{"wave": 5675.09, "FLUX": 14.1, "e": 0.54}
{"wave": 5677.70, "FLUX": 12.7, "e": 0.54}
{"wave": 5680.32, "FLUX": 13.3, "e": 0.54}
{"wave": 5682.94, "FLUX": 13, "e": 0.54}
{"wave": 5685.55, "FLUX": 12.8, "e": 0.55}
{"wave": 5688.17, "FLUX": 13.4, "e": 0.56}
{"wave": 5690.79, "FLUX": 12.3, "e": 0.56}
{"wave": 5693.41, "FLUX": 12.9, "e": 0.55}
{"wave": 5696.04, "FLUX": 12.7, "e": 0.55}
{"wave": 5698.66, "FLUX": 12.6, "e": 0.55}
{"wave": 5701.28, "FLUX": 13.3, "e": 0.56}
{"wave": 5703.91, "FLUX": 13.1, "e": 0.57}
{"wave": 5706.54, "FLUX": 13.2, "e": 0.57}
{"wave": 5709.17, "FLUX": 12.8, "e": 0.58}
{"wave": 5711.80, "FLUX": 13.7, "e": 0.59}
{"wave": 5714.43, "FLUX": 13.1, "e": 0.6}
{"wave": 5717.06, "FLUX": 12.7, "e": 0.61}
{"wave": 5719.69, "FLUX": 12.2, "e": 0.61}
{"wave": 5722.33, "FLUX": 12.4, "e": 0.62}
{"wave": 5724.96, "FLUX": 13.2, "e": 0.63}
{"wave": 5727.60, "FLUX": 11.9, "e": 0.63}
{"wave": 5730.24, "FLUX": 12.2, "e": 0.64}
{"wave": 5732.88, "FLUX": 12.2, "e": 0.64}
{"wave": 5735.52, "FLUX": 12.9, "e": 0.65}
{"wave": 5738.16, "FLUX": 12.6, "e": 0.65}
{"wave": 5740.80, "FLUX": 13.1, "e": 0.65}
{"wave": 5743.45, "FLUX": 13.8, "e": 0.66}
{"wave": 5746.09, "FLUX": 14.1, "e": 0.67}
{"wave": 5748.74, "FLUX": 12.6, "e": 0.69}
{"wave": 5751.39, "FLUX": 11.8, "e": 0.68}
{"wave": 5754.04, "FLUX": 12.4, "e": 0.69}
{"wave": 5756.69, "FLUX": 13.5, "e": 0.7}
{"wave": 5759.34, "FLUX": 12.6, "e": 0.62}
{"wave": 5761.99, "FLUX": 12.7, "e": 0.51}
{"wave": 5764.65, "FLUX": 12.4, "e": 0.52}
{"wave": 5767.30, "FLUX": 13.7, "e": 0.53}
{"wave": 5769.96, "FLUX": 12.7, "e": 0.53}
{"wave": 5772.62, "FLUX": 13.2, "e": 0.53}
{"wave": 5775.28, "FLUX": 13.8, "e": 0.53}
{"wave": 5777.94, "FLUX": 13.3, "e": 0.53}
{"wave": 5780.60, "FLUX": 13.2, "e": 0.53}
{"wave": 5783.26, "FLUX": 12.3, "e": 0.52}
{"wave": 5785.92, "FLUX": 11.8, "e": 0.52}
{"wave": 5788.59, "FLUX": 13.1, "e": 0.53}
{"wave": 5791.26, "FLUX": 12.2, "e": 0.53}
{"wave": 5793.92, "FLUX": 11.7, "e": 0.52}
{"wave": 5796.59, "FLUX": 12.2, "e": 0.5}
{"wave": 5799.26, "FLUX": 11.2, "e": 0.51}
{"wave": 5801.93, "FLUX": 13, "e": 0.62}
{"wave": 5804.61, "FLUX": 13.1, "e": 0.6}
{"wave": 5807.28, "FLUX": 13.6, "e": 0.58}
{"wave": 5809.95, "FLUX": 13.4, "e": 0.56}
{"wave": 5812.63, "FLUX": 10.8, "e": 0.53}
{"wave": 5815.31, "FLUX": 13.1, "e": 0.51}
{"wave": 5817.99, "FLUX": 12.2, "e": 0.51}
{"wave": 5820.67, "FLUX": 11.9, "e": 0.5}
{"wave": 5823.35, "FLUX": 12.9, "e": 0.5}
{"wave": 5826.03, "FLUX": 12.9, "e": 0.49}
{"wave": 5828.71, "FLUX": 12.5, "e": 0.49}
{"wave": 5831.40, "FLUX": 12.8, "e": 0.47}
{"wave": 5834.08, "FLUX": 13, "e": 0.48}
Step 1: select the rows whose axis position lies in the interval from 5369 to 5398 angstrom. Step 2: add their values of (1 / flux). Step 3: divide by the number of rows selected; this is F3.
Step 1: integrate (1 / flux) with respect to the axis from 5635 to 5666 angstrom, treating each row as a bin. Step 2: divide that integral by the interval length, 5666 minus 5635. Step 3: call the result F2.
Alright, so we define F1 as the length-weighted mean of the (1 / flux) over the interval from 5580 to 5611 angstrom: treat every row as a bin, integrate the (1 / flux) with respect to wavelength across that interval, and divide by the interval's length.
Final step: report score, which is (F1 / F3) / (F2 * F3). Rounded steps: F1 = 0.072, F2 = 0.0723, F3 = 0.079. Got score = 160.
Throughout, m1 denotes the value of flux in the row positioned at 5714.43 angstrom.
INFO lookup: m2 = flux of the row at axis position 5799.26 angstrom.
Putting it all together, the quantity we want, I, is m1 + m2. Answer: 24.3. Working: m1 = 13.1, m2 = 11.2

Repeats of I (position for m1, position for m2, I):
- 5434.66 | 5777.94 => 26.8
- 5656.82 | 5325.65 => 25.2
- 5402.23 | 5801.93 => 26.0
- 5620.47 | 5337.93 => 25.0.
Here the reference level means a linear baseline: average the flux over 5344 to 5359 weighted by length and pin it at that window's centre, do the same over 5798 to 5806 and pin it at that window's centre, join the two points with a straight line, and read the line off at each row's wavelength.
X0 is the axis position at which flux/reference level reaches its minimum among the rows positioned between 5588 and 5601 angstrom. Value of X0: 5589.50 angstrom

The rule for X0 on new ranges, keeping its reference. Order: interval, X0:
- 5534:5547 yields 5545.91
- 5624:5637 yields 5633.43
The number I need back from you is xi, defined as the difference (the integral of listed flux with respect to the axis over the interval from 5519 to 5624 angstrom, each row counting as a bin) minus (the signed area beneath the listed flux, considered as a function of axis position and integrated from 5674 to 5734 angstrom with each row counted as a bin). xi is 619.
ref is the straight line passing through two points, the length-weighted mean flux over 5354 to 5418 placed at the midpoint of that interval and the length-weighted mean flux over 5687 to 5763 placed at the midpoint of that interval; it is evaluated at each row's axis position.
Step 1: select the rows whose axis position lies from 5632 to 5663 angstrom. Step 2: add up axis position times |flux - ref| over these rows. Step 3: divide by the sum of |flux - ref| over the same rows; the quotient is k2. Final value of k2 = 5647.8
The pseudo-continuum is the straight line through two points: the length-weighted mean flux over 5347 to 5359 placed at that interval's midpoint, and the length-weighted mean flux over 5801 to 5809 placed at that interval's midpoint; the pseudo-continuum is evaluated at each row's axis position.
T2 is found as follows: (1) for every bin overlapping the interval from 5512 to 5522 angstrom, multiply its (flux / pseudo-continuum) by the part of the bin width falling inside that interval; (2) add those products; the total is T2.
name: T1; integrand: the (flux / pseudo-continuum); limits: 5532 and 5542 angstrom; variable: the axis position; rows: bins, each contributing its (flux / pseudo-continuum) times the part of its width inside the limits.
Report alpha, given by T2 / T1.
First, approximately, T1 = 10.4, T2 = 10.7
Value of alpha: 1.020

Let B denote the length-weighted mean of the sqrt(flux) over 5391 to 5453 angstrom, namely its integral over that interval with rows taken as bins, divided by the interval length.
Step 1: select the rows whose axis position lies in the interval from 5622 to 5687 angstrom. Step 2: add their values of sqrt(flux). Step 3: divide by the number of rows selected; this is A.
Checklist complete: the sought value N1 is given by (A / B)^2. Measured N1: 1.06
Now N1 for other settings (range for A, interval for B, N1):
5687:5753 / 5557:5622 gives 0.95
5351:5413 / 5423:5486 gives 0.95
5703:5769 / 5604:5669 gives 0.93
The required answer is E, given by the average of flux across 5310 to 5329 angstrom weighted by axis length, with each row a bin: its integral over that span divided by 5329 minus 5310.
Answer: 12.5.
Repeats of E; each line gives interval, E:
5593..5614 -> 13.8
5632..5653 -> 13.9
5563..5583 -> 13.3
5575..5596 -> 13.8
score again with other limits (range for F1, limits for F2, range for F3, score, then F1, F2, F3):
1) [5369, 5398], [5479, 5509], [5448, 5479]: 182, 0.079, 0.0763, 0.075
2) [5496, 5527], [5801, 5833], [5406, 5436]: 164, 0.077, 0.0791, 0.077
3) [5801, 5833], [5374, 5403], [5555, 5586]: 172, 0.079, 0.0785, 0.076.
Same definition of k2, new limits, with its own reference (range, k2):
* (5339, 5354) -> 5344.6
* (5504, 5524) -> 5514.7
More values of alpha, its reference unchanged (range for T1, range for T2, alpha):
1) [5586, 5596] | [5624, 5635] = 1.101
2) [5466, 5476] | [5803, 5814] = 0.999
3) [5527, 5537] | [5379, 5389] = 0.973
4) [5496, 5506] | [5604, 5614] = 1.033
